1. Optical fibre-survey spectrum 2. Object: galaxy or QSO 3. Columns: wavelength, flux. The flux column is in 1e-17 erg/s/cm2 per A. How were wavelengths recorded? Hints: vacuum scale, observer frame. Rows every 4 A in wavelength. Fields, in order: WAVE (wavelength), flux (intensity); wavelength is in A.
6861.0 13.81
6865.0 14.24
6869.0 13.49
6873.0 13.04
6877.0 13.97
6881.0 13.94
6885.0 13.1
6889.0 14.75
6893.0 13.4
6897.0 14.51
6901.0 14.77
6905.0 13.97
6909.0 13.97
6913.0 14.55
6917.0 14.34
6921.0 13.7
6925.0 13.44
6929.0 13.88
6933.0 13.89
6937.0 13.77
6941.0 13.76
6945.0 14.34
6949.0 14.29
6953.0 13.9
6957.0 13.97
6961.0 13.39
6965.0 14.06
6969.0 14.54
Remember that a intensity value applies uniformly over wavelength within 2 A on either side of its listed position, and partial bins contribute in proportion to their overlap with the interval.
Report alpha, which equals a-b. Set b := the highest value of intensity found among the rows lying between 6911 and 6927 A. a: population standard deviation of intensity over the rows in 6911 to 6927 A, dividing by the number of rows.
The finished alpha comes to -14.1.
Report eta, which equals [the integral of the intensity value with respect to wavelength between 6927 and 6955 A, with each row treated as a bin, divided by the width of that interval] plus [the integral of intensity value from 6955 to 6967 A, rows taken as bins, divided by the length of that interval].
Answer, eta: 27.8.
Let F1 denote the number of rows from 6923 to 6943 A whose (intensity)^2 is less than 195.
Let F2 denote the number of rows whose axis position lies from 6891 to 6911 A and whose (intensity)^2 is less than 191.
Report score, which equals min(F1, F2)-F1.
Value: -4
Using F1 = 5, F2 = 1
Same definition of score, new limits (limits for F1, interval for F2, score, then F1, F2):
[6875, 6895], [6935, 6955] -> -1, 3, 2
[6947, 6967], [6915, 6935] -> 0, 2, 2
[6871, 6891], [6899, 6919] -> -3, 3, 0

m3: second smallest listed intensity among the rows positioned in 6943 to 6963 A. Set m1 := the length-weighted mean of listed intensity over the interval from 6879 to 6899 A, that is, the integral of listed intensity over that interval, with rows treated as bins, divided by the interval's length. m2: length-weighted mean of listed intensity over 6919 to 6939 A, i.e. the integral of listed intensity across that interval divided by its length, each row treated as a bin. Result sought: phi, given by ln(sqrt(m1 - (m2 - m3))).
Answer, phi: 1.32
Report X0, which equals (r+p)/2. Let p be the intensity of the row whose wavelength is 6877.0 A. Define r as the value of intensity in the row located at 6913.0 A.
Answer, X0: 14.3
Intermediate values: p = 13.97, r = 14.55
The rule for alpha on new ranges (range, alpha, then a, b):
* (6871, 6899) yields -14.1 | 0.62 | 14.75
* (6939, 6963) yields -14.0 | 0.32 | 14.34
